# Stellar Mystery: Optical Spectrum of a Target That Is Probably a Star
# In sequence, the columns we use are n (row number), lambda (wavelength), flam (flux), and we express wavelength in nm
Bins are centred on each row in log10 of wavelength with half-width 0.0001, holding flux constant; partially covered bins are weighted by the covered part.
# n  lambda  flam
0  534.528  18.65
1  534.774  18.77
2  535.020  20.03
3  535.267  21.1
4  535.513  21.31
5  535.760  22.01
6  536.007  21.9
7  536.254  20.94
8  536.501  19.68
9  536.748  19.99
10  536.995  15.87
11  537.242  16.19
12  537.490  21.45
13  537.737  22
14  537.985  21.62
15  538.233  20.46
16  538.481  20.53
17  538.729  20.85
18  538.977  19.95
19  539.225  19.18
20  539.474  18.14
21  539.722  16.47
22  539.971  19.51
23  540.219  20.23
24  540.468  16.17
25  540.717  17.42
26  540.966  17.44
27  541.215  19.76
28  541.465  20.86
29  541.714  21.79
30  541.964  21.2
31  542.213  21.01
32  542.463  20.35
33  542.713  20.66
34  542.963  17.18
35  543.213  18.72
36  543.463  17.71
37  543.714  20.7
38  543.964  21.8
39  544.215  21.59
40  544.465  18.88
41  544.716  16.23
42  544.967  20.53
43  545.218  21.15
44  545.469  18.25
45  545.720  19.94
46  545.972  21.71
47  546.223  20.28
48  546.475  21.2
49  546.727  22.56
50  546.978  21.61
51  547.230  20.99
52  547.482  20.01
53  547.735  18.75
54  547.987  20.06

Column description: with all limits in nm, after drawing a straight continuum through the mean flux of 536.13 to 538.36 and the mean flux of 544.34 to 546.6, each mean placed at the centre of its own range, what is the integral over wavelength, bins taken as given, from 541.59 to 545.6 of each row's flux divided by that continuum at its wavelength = 4.0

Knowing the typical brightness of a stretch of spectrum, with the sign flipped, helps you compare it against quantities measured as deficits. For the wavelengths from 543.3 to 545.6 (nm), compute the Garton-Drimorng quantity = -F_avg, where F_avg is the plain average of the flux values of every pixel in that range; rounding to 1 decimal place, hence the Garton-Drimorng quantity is -19.6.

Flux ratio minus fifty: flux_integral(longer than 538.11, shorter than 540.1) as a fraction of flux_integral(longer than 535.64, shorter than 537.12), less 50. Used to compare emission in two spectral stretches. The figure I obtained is -48.7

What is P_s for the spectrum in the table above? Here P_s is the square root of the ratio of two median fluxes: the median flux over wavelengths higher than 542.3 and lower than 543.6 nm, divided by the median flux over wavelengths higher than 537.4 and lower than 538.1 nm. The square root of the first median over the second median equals 0.93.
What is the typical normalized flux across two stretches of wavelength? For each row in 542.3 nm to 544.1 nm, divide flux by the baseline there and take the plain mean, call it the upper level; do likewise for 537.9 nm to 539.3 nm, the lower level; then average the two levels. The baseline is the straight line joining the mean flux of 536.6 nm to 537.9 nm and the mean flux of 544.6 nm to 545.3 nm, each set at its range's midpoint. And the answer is 1.04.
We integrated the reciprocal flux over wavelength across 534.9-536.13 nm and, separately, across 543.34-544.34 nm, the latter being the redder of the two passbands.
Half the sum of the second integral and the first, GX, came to 0.054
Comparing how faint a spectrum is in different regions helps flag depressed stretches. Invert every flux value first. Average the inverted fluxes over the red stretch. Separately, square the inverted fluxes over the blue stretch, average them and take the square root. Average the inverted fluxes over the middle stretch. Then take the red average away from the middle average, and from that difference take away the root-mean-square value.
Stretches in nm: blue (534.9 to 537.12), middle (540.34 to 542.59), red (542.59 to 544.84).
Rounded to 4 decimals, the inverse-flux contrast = -0.0507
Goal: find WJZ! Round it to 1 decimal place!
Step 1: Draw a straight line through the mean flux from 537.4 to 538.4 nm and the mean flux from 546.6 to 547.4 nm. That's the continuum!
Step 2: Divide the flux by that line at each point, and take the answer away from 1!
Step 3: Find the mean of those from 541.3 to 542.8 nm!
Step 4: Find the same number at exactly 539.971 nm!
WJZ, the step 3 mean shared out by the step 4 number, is 0.3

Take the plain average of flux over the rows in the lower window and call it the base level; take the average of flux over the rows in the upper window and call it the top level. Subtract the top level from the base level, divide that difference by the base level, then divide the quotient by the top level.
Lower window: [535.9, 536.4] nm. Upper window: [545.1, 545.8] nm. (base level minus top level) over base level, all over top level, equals 0.004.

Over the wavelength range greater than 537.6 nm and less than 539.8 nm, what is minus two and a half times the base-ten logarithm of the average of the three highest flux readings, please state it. -3.33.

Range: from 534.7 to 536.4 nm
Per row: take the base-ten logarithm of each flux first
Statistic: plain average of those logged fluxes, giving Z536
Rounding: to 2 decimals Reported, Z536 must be 1.32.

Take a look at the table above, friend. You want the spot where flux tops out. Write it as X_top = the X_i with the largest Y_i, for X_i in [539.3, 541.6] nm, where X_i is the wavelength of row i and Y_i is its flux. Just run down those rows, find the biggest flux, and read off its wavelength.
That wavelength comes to 541.465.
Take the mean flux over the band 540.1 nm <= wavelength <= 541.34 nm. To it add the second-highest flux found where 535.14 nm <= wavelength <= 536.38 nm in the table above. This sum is 40.1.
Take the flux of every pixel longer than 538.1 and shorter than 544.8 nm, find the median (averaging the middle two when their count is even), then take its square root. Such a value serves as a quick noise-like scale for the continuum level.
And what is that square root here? 4.47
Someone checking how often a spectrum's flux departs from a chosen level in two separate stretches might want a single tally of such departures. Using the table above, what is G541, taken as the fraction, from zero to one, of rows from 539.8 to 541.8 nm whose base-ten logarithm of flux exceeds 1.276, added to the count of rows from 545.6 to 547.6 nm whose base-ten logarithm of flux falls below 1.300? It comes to 1.6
